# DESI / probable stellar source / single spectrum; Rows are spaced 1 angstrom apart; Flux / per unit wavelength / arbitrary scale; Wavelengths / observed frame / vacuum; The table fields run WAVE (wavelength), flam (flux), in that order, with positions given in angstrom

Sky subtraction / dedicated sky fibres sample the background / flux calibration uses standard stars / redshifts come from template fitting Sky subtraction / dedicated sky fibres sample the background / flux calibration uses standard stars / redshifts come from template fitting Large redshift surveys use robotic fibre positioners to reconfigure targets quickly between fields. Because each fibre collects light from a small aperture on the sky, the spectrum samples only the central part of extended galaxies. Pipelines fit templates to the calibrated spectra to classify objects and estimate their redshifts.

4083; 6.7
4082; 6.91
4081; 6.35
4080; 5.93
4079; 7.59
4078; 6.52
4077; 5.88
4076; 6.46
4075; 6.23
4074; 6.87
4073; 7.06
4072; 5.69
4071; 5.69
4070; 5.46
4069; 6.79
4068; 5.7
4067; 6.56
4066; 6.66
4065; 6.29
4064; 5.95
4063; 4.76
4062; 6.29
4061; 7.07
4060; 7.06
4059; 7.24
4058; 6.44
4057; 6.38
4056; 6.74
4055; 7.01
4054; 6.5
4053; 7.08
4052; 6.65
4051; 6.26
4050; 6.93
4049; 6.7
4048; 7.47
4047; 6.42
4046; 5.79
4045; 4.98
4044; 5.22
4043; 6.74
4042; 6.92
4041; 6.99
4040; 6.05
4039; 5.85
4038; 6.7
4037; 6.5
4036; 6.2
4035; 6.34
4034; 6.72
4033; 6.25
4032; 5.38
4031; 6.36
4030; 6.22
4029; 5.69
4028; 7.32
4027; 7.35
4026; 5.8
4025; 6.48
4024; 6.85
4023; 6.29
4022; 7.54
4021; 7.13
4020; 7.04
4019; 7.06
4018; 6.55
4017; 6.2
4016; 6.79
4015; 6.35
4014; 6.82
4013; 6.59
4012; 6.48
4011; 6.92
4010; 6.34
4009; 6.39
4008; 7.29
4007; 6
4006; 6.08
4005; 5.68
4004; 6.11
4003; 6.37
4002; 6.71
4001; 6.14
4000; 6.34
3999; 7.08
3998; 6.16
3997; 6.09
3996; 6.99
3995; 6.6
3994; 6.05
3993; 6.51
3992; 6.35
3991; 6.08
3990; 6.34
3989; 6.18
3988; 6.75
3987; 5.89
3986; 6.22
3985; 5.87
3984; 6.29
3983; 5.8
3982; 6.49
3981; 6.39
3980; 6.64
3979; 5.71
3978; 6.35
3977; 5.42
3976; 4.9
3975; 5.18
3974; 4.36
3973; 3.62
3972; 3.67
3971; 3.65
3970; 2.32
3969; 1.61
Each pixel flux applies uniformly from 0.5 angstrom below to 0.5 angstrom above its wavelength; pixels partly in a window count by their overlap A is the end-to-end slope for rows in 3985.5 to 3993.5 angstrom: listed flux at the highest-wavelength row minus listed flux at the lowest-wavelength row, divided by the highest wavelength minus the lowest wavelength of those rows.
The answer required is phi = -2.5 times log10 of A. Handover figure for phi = 3.5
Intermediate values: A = 0.04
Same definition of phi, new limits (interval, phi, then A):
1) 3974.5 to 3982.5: 1.8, 0.19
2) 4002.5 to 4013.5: 4.1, 0.02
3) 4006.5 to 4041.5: 3.8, 0.03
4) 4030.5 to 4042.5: 3.2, 0.05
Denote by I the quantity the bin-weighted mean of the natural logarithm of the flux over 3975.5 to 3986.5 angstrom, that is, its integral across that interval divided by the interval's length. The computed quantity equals 1.79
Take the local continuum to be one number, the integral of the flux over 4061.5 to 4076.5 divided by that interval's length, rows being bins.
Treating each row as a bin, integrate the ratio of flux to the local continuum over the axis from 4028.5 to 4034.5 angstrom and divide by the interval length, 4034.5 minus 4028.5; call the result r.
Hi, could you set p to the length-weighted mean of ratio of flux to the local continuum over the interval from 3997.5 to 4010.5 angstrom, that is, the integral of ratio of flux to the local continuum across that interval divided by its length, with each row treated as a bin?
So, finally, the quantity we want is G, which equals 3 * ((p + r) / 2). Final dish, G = 3.03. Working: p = 1.03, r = 0.99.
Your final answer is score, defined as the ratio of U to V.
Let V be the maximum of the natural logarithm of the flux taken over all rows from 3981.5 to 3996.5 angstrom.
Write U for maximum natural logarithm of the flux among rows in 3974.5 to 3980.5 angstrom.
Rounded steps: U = 1.89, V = 1.94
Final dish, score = 0.97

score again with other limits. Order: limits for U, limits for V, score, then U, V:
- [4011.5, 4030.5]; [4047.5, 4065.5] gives 1.00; 2.02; 2.01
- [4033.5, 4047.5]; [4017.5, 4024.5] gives 0.96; 1.94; 2.02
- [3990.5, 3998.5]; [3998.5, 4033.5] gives 0.96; 1.94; 2.02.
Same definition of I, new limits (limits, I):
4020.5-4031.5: 1.89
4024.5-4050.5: 1.84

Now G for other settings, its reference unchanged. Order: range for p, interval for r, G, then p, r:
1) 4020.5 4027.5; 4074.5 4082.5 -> 3.23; 1.10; 1.05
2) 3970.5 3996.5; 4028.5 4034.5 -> 2.89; 0.94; 0.99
